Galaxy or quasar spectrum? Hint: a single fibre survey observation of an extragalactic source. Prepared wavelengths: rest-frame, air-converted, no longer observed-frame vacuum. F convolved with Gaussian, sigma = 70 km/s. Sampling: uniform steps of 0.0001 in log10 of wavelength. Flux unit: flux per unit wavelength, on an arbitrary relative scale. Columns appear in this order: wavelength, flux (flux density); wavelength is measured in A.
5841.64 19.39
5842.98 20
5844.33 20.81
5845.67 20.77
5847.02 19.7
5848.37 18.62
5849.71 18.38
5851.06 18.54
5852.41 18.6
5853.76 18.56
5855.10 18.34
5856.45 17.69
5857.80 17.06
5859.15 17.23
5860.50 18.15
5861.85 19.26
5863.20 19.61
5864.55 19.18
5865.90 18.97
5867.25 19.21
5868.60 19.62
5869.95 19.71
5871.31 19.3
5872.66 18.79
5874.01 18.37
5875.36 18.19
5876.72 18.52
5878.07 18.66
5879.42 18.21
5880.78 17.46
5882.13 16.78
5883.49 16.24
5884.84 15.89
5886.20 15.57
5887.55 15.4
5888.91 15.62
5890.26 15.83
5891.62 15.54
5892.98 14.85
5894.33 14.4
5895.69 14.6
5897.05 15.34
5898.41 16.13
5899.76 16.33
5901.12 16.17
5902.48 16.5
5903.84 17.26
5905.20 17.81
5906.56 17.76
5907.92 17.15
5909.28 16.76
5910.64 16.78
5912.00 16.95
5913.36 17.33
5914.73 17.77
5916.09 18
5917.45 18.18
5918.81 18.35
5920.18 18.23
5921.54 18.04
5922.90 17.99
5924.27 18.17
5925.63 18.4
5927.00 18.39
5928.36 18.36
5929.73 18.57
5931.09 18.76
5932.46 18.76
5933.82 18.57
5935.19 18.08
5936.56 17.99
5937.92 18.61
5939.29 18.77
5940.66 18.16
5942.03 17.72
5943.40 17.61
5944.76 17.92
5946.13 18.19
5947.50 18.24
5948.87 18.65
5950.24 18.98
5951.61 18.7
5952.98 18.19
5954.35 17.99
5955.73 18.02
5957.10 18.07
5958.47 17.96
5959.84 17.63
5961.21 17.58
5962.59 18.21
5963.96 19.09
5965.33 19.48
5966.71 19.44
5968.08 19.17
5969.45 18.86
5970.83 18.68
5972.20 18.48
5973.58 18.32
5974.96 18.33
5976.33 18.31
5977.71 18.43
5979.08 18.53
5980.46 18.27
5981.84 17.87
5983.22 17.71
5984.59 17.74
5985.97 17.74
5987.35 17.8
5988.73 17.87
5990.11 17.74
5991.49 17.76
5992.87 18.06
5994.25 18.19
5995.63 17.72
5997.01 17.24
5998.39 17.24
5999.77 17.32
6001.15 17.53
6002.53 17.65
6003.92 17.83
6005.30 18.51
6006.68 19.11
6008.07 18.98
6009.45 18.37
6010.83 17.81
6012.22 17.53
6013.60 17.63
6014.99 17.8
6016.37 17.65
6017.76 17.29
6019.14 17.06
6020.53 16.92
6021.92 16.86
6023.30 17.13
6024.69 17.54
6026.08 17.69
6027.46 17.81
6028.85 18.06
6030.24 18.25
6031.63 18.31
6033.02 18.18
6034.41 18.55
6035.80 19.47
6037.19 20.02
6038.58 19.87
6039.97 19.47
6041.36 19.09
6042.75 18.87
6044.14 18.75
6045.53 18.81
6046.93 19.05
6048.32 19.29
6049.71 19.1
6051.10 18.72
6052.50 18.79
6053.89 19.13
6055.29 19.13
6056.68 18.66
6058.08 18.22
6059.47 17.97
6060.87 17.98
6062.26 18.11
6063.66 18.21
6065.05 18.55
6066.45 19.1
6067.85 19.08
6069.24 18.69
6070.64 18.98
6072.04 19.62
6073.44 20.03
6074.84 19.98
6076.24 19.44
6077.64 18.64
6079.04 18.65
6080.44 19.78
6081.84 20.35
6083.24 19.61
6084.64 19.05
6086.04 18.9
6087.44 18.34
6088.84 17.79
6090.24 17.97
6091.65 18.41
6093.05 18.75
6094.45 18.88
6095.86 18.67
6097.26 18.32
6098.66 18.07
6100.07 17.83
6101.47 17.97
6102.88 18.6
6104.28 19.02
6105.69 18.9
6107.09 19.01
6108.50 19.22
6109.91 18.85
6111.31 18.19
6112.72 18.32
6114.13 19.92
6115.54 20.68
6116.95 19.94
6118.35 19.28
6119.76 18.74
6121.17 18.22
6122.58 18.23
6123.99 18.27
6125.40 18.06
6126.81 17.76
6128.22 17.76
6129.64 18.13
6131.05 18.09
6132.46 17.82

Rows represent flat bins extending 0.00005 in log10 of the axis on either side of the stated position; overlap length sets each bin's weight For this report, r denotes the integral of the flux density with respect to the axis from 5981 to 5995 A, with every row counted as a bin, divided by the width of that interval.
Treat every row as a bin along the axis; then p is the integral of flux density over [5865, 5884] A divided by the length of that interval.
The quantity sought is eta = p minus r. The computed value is 0.6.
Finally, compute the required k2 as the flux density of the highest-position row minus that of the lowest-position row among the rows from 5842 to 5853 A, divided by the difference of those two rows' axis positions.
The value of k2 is -0.148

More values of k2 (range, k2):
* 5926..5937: -0.042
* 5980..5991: -0.055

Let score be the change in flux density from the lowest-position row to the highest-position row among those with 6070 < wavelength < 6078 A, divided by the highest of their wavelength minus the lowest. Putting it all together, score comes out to -0.05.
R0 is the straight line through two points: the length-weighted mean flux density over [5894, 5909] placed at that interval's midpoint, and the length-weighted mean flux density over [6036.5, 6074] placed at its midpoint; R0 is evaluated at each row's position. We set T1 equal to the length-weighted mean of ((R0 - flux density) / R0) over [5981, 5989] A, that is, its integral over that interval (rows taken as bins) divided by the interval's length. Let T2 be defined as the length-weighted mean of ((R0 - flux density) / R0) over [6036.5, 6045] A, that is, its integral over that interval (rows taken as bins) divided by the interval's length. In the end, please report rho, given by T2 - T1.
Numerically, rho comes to -0.033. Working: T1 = -0.002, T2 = -0.034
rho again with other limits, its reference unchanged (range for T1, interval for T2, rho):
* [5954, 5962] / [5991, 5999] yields 0.045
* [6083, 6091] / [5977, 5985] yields -0.070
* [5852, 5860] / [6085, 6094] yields 0.203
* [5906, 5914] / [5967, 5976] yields -0.028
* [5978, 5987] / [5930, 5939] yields -0.077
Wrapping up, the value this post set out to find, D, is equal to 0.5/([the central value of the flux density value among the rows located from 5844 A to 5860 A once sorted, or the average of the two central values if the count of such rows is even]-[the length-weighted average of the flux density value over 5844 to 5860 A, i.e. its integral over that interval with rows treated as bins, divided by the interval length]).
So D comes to -6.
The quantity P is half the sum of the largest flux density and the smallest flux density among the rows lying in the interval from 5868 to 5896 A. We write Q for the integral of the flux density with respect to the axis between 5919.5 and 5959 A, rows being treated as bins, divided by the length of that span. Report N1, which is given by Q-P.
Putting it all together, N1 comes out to 1.2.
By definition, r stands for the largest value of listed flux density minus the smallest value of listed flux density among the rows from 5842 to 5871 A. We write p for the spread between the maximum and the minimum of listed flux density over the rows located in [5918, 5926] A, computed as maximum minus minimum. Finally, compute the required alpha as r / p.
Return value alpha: 9.1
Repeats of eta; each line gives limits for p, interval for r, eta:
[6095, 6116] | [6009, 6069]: 0.4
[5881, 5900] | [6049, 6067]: -2.9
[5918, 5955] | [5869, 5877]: -0.5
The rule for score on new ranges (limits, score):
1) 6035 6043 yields -0.09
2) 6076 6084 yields 0.02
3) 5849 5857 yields -0.10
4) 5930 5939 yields -0.02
